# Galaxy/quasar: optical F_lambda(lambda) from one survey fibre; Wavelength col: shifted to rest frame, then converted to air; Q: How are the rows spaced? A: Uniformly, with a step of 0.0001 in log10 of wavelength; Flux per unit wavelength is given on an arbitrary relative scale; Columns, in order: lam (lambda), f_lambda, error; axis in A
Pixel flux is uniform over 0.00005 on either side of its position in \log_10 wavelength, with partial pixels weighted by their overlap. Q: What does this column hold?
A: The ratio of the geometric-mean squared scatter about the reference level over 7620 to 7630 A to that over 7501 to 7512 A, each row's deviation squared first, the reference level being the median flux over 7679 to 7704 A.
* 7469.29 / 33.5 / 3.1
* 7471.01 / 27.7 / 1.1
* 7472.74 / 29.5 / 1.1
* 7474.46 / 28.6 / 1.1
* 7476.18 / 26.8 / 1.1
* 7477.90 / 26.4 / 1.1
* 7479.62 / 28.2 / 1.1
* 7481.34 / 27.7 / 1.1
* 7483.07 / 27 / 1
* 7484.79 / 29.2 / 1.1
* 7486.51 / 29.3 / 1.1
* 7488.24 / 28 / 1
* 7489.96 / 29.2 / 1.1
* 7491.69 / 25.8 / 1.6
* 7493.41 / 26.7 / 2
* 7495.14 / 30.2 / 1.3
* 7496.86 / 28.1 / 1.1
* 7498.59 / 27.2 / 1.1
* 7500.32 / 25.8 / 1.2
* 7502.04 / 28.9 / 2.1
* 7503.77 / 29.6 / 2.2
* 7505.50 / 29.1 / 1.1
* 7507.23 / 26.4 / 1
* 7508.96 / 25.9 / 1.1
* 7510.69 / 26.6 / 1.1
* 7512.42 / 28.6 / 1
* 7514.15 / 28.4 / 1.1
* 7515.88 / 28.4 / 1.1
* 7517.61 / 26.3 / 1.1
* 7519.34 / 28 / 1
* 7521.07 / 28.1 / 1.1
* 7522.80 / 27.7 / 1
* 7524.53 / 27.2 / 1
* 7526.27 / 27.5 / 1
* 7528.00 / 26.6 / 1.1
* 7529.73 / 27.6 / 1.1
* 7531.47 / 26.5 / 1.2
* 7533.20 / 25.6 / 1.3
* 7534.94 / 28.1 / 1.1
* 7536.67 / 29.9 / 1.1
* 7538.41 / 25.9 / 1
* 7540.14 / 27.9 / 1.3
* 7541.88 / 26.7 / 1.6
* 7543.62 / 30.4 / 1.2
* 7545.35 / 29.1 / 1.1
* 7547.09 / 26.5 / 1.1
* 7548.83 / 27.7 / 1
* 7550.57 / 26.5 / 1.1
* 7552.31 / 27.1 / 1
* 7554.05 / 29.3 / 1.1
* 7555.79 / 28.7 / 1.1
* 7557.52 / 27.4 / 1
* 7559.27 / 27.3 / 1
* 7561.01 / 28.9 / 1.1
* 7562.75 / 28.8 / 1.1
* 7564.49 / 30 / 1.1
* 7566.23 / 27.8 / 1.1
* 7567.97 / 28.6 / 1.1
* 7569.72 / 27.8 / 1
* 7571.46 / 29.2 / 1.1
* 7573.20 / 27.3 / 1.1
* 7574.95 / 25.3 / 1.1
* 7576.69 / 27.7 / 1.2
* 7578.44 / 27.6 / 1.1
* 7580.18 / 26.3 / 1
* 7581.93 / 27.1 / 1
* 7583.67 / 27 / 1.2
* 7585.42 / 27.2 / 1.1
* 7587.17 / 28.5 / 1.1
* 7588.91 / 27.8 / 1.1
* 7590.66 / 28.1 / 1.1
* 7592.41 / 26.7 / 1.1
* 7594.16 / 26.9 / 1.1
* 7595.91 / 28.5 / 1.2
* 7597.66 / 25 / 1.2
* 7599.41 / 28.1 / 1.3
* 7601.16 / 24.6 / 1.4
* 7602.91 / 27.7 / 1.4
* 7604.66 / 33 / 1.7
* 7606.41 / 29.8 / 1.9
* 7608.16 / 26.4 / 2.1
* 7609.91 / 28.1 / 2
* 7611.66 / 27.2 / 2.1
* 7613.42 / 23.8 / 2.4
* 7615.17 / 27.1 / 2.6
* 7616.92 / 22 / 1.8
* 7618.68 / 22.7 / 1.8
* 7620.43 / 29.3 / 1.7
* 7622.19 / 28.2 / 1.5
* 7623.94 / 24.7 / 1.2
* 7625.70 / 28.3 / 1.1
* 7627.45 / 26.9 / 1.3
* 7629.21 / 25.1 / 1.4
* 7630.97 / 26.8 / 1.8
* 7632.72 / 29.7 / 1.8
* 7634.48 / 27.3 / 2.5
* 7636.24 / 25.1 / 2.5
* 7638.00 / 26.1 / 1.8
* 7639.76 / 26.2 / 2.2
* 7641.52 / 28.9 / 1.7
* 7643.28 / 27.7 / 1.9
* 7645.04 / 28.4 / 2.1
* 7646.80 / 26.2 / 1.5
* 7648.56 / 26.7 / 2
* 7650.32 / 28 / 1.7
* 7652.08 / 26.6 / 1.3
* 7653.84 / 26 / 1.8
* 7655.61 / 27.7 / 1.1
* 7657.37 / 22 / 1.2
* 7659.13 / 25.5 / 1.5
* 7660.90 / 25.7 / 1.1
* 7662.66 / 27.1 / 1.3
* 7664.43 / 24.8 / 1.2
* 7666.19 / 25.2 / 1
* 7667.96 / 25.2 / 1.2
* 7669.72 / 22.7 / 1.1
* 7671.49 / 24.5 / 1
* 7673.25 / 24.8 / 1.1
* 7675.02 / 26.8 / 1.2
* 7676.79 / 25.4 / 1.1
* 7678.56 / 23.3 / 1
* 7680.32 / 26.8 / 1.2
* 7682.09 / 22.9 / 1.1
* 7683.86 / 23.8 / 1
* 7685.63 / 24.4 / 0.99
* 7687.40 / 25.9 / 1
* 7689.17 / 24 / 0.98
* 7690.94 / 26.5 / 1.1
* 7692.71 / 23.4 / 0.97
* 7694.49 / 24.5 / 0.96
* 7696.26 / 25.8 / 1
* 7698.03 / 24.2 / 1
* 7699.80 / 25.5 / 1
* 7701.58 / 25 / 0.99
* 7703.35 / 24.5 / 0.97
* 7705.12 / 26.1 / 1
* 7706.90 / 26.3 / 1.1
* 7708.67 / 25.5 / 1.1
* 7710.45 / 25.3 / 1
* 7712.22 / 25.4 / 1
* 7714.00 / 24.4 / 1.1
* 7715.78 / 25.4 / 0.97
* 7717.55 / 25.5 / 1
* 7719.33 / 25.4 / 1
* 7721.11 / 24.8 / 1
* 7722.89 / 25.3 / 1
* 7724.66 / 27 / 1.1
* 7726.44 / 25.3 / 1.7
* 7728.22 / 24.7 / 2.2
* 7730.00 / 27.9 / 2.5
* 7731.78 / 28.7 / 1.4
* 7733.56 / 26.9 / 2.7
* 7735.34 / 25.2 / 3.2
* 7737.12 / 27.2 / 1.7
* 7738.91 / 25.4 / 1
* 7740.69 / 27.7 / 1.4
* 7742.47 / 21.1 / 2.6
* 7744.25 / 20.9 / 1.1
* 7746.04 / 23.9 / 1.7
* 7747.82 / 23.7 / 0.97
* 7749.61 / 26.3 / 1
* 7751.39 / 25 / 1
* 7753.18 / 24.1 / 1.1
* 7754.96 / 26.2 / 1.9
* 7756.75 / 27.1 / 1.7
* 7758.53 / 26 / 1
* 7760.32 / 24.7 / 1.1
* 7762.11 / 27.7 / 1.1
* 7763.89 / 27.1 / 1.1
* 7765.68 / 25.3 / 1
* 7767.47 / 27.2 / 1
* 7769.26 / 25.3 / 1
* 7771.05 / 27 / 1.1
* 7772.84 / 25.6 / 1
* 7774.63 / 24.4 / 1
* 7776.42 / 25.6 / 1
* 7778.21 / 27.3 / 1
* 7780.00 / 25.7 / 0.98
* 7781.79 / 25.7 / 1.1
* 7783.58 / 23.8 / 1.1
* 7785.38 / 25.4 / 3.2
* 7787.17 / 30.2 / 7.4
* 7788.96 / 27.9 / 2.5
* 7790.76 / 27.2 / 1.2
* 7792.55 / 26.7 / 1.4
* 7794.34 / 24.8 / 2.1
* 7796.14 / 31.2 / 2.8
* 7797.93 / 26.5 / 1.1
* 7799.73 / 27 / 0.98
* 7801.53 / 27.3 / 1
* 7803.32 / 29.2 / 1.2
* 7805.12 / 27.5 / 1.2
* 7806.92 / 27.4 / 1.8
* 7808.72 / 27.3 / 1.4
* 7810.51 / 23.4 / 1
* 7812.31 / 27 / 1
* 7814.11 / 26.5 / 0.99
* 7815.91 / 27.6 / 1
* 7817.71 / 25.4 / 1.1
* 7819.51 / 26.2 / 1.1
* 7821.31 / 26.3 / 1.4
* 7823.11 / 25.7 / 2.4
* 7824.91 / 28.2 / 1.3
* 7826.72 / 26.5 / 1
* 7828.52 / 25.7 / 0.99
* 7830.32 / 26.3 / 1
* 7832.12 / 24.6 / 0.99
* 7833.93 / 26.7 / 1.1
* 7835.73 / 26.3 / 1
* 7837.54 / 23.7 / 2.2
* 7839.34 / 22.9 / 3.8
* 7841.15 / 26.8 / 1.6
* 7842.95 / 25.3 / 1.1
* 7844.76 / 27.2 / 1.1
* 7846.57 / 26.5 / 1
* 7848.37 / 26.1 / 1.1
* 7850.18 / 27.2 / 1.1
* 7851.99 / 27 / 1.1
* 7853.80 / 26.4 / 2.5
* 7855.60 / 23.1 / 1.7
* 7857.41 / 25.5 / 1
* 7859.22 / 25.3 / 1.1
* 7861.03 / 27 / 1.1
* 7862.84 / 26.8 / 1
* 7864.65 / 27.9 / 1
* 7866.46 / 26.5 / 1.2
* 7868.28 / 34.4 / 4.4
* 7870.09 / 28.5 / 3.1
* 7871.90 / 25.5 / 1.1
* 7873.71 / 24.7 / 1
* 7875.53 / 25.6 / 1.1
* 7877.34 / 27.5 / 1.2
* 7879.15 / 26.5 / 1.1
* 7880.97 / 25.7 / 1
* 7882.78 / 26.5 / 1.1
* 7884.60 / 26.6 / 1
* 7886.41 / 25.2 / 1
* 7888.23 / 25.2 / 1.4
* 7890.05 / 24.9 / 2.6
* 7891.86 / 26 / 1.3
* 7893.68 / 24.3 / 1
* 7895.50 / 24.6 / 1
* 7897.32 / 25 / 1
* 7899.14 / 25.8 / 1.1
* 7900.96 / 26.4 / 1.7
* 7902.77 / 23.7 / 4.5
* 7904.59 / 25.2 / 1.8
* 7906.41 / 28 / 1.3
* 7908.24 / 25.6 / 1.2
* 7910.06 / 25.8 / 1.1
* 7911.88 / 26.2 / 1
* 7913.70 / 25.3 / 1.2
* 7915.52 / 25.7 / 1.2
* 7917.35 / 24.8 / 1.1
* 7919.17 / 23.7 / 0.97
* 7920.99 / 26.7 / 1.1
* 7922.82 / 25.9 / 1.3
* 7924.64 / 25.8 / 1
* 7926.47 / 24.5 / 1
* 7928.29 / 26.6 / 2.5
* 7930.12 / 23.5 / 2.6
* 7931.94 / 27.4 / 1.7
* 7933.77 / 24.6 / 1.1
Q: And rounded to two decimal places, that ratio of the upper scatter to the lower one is 0.32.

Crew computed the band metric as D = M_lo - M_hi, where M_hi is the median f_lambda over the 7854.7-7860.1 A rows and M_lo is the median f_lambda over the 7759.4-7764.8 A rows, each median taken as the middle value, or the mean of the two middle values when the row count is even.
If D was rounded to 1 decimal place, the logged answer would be 1.8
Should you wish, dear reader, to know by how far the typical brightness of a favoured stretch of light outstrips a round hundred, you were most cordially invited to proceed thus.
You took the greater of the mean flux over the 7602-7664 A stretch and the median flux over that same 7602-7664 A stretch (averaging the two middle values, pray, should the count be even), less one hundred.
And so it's -73.1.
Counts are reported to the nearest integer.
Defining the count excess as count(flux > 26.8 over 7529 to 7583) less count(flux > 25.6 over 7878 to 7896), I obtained 18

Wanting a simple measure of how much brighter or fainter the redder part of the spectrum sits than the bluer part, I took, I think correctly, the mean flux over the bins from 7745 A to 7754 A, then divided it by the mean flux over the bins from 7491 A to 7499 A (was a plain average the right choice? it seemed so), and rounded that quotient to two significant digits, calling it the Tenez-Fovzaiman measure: 0.89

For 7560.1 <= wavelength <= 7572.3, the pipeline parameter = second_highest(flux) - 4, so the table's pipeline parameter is 25.2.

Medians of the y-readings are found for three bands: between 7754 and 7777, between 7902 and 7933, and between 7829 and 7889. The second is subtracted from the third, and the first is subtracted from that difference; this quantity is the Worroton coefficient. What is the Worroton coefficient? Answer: -25.3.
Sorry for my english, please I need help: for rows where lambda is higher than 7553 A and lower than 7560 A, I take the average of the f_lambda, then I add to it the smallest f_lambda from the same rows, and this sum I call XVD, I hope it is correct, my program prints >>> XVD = 55.5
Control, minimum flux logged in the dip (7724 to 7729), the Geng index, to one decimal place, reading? 24.7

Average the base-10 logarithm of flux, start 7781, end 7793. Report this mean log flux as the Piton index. 1.43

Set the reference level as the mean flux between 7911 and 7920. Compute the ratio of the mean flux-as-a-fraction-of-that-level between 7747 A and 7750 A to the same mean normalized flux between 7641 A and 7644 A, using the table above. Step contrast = 0.88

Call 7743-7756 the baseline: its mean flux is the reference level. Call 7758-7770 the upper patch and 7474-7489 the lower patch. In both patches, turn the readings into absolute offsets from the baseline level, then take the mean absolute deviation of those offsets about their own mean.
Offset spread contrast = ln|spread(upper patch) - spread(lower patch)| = -1.9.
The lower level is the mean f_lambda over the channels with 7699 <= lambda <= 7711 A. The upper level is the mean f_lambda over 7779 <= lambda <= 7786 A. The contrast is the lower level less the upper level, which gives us 0.3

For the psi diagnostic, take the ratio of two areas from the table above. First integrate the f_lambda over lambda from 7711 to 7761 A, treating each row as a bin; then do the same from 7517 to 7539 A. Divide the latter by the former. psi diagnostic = 0.5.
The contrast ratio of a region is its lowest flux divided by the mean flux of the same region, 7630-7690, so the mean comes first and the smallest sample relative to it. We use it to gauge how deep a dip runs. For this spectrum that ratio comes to 0.852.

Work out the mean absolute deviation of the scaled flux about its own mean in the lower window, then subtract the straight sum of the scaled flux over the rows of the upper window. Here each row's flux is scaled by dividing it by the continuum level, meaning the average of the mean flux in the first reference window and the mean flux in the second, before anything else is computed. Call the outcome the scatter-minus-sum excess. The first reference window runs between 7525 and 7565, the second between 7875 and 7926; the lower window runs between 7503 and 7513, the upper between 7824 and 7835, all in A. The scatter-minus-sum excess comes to -5.86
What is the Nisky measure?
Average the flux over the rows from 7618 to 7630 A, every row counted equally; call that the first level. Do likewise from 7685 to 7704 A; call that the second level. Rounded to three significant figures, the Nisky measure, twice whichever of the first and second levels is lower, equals 49.8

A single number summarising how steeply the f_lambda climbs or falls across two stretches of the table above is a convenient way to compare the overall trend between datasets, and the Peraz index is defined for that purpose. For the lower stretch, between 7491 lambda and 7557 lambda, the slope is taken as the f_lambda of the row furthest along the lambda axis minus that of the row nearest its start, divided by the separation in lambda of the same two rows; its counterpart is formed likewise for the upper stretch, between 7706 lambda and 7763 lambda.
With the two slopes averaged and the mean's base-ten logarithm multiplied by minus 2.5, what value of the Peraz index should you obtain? 3.6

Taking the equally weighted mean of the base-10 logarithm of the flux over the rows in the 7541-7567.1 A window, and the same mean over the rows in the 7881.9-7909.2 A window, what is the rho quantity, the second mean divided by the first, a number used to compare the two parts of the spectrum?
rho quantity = 0.971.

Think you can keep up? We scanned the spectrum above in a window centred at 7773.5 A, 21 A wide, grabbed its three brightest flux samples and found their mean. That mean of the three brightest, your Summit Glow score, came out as 27.2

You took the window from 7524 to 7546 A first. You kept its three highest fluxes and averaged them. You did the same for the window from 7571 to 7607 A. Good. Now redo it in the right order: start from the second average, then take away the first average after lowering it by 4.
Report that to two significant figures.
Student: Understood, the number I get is 4.9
